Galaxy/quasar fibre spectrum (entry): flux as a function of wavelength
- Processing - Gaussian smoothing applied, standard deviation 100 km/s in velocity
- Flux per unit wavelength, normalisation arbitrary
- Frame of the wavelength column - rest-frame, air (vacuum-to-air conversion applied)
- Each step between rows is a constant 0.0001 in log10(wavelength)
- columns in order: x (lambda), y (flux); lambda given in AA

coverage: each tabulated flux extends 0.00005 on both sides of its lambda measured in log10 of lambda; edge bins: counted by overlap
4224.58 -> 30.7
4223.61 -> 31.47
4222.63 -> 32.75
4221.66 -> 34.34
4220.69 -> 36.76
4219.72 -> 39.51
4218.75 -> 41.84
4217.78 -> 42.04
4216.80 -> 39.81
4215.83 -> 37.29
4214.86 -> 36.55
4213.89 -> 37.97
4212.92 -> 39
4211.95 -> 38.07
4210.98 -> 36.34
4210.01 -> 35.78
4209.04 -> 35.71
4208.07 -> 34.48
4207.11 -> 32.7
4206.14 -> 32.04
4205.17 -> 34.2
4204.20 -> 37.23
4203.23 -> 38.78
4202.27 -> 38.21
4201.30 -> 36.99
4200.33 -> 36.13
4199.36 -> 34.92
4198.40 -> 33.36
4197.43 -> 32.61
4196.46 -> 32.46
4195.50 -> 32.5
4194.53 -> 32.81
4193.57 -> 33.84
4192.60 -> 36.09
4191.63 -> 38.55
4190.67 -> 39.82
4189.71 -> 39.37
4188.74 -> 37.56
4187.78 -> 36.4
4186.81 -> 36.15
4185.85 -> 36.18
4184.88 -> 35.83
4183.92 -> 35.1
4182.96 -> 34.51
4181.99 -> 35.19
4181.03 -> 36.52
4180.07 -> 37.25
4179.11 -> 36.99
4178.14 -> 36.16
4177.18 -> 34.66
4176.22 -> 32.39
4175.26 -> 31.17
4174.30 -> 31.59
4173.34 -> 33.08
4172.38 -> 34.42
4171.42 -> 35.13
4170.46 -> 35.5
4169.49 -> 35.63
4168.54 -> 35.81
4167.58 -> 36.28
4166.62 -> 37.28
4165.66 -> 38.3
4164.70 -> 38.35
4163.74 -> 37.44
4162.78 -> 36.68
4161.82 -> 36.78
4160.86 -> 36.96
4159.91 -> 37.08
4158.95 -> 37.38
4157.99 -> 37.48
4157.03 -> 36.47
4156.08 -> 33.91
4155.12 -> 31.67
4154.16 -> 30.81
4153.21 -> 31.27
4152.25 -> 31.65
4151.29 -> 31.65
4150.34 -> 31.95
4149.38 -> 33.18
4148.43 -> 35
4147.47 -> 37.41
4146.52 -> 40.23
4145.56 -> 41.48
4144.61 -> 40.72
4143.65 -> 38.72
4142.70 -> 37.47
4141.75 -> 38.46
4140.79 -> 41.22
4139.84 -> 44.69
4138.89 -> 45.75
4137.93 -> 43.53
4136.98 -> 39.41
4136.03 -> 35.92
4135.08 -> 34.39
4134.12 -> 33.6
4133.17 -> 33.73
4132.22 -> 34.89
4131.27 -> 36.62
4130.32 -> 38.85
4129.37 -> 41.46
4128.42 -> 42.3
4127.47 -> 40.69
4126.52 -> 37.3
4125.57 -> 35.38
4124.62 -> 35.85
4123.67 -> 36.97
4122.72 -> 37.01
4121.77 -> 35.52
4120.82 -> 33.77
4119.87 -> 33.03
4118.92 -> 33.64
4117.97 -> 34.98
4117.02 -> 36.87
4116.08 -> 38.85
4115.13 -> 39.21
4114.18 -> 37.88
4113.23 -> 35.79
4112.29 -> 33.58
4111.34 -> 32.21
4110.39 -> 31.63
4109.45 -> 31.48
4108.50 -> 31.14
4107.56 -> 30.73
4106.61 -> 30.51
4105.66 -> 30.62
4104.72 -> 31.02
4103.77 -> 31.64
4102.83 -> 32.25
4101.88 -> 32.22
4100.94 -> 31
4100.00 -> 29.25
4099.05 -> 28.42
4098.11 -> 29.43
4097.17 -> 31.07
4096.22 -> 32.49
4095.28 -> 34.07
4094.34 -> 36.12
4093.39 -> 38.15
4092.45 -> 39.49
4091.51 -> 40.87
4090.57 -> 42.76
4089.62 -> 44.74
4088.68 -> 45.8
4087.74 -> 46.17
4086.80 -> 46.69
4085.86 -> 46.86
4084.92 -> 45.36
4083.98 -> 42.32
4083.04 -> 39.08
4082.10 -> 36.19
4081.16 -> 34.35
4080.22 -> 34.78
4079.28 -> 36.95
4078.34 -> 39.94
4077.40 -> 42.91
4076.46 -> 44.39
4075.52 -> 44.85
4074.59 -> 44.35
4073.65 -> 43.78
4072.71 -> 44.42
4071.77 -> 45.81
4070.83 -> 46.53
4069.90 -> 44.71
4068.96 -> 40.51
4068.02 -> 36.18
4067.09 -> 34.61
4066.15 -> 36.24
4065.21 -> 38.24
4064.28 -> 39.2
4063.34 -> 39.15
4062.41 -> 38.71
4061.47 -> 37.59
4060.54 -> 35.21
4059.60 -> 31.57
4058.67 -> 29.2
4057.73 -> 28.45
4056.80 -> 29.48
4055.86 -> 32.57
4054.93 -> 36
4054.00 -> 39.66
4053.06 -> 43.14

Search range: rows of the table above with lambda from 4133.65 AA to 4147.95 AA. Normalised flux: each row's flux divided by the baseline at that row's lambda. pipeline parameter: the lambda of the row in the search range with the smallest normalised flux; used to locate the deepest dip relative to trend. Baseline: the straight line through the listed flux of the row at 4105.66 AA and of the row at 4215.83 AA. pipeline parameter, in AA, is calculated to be 4134.12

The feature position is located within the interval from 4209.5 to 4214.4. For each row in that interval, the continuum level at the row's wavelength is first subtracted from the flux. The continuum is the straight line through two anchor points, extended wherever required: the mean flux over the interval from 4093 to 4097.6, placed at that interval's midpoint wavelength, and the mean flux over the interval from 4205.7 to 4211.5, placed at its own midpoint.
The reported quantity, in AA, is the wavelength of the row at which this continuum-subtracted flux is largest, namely 4212.92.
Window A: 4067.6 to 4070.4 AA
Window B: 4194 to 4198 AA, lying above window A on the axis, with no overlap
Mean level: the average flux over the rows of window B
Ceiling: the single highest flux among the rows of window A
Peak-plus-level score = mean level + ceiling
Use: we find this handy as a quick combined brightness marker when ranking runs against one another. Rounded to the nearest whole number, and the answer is 77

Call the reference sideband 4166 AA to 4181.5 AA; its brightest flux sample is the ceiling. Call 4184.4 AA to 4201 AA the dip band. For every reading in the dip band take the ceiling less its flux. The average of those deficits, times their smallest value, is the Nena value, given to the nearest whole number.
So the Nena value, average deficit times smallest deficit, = -4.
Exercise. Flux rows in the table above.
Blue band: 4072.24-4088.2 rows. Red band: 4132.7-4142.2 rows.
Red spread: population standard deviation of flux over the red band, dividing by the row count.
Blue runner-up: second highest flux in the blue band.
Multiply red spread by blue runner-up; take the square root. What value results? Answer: 14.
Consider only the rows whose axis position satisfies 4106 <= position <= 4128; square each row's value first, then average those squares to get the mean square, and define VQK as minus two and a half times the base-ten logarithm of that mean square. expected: -7.72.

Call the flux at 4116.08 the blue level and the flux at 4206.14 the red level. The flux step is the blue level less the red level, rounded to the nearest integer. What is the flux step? 7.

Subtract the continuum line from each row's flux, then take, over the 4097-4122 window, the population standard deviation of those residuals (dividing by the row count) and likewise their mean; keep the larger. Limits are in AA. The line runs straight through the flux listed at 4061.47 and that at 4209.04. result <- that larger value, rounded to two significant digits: 2.9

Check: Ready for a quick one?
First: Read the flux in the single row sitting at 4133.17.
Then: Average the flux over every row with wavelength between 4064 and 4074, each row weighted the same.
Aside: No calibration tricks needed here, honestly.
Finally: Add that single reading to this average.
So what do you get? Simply 75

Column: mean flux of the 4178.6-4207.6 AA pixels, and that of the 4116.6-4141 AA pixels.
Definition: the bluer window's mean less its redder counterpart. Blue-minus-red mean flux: 1.9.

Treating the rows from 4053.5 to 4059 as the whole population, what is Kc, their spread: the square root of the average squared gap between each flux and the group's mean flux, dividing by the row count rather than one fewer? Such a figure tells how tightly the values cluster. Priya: 4.1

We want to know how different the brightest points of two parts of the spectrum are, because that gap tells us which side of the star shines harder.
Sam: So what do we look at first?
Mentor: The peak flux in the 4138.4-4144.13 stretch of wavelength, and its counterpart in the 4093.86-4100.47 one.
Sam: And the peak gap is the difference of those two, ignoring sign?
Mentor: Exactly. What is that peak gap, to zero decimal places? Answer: 10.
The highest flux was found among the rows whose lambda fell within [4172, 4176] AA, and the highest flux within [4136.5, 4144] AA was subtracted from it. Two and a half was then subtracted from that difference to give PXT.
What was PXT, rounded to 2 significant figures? -14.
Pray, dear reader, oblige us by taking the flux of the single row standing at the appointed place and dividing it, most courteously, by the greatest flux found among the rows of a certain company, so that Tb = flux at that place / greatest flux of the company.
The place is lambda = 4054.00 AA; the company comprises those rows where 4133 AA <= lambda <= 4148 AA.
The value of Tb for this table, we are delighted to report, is 0.87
